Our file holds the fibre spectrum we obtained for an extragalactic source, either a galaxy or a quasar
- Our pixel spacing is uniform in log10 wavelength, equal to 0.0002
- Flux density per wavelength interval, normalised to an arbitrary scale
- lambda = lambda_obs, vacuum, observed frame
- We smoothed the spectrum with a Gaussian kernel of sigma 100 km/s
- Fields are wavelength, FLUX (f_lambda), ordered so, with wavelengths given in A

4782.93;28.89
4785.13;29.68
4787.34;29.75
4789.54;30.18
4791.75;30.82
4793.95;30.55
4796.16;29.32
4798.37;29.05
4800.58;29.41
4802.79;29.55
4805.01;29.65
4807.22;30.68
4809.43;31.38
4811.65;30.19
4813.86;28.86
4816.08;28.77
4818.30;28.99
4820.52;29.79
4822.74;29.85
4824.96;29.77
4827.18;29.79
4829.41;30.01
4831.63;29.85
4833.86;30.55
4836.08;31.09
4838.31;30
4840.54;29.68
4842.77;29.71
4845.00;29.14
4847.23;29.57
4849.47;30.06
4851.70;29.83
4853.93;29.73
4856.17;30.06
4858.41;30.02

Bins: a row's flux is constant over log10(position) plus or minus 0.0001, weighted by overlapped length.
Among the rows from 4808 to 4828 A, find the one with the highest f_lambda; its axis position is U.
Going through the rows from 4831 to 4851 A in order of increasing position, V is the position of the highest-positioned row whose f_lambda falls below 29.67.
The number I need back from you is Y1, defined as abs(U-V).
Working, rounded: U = 4809.43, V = 4847.23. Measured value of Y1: 37.8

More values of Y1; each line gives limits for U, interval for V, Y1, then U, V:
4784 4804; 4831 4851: 55.5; 4791.75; 4847.23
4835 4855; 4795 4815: 22.2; 4836.08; 4813.86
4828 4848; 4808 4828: 17.8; 4836.08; 4818.30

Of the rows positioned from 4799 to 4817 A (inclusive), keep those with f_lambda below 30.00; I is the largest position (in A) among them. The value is 4816.08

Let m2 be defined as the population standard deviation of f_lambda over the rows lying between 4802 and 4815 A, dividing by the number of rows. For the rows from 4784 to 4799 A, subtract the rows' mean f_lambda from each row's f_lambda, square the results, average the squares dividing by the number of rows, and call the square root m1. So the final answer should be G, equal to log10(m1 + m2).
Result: 0.150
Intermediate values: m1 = 0.595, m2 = 0.8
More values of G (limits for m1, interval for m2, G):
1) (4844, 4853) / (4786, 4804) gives -0.032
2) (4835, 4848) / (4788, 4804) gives 0.090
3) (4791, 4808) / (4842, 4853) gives -0.020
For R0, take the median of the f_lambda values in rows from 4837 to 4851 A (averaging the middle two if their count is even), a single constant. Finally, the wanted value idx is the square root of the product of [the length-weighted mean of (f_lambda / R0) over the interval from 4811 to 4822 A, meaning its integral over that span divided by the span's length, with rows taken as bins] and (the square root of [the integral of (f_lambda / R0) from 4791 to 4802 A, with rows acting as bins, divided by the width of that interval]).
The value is 0.99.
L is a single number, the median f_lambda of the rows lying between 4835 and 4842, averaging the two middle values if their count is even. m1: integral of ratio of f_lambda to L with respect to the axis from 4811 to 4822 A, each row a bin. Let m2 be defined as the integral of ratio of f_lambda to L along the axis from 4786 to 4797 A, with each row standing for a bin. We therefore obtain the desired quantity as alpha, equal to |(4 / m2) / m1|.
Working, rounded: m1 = 10.7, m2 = 11.0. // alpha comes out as 0.0337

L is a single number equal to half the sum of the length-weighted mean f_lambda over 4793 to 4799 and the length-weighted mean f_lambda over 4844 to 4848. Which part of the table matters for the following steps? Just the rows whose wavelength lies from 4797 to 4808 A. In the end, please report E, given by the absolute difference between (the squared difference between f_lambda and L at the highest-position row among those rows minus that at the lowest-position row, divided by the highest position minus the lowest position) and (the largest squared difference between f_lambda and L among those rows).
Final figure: 1.25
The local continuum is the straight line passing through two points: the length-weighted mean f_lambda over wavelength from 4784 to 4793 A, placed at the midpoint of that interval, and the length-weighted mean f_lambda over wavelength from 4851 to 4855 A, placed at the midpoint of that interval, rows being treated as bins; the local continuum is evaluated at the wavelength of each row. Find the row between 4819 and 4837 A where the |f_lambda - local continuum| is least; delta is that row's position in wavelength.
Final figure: 4831.63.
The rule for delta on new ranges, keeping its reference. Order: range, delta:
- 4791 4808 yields 4805.01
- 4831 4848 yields 4831.63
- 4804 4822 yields 4811.65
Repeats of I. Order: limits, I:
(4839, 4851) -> 4847.23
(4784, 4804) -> 4802.79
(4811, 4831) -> 4827.18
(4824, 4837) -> 4831.63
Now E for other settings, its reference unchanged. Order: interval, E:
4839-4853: 0.30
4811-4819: 0.57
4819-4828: 0.12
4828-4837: 2.18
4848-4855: 0.37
